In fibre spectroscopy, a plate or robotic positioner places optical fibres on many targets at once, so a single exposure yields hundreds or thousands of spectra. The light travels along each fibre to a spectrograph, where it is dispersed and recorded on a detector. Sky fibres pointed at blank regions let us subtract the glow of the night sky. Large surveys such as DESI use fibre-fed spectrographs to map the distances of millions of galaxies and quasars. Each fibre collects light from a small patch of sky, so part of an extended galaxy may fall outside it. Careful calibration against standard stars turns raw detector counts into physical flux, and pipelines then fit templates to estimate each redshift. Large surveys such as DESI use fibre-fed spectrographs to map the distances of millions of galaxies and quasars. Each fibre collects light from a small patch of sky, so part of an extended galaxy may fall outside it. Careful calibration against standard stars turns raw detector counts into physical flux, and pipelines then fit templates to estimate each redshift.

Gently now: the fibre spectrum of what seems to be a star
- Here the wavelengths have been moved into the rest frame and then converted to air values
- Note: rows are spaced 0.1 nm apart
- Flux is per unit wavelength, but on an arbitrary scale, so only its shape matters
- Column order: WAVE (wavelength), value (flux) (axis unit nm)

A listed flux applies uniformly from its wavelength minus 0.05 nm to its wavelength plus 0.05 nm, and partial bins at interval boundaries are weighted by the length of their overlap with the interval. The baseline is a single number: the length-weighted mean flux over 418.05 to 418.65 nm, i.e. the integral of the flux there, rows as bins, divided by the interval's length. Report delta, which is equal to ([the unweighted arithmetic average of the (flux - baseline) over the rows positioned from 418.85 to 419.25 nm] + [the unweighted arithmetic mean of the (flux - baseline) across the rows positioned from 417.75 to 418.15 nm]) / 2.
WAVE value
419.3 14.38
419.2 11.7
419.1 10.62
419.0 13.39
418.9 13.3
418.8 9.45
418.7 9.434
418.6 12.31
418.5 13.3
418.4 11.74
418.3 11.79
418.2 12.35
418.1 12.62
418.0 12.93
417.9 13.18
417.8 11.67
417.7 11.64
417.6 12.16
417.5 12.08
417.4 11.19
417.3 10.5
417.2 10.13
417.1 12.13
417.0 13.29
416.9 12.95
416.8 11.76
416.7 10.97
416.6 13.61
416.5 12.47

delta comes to 0.07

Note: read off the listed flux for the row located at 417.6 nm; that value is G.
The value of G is 12.16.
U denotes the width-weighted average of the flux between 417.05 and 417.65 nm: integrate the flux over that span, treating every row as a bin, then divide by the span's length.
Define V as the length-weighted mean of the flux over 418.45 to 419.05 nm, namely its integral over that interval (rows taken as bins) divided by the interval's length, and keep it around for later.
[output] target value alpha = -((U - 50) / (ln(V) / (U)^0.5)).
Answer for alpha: 52.7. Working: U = 11.4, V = 11.9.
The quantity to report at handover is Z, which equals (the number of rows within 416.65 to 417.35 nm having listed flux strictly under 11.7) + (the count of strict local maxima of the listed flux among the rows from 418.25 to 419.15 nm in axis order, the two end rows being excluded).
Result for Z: 5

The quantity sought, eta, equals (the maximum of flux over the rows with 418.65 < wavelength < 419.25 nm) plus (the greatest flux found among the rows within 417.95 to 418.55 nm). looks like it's 26.7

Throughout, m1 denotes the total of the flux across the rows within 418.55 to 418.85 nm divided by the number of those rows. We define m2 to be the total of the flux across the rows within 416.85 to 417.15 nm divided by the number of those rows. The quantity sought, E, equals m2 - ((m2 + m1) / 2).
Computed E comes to 1.2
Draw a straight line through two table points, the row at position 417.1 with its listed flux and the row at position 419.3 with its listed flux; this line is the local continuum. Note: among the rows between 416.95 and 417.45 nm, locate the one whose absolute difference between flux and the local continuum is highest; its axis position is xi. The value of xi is 417.2 nm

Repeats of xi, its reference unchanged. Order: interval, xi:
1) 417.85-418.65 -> 418.4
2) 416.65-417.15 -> 417.0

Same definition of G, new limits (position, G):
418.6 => 12.31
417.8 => 11.67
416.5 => 12.47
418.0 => 12.93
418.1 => 12.62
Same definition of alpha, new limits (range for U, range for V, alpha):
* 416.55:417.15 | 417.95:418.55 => 52.5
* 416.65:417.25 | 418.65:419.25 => 54.1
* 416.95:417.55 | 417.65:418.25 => 51.9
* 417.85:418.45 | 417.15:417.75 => 54.7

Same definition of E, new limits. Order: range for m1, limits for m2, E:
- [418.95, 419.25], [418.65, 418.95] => -0.6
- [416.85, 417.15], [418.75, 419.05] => -0.4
